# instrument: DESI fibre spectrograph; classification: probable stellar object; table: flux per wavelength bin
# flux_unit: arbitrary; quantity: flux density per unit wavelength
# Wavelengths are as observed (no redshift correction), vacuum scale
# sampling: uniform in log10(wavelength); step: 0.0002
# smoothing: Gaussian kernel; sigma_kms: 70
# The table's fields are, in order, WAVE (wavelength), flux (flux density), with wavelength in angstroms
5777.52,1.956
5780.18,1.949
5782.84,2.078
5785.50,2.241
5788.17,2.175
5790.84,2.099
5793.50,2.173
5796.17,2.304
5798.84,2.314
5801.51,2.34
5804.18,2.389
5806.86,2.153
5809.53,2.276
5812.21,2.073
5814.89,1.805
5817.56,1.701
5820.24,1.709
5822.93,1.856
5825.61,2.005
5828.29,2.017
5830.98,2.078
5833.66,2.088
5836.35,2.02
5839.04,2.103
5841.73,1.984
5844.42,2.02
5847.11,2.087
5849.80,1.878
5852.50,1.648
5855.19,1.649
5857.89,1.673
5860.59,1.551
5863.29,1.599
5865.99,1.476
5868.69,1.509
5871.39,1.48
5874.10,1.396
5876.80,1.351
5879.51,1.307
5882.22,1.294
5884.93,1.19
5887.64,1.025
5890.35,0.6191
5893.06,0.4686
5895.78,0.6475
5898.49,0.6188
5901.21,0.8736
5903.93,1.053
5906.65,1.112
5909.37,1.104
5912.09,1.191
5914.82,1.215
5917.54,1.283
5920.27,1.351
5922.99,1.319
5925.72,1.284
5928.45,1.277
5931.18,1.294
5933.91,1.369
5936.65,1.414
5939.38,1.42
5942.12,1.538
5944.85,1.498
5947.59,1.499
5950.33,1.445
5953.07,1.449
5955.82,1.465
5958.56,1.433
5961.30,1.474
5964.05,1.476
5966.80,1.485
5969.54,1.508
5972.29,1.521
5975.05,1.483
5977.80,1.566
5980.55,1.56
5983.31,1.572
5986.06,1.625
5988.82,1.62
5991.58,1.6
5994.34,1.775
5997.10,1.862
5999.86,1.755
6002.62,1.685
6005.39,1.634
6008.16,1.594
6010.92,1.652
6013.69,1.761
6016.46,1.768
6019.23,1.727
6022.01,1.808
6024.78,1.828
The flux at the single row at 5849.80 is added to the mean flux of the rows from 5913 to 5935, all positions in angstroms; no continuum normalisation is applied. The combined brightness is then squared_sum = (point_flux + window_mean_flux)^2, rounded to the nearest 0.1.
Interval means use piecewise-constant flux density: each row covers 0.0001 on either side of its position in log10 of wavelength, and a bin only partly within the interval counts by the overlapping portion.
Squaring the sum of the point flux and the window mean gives 10.1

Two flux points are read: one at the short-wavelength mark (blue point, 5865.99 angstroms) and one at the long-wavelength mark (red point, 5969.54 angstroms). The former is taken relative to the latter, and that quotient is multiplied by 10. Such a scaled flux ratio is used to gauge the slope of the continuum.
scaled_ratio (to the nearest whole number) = 10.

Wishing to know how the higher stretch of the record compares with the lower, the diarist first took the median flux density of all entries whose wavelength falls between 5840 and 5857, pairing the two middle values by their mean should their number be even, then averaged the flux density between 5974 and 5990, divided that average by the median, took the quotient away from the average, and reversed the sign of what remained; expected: -0.76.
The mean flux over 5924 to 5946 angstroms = 1.4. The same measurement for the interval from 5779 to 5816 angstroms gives 2.2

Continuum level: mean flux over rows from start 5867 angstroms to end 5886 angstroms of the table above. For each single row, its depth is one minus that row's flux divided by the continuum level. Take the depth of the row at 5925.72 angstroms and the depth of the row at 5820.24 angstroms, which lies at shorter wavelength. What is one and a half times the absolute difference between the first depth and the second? 0.5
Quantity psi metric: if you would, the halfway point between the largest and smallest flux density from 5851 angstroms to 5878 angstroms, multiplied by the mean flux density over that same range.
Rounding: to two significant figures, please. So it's 2.3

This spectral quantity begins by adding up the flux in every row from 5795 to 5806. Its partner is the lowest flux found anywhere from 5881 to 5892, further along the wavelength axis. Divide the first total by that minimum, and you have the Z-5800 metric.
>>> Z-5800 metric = 15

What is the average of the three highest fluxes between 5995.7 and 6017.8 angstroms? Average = 1.80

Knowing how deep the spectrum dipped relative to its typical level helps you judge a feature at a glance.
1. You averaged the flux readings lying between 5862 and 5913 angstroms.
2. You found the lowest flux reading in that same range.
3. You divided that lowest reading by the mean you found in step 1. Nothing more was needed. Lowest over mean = 0.42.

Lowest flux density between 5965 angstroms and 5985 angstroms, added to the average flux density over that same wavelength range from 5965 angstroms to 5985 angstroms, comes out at 3.0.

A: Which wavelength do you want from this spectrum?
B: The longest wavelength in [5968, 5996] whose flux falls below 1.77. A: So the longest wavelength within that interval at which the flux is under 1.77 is 5991.58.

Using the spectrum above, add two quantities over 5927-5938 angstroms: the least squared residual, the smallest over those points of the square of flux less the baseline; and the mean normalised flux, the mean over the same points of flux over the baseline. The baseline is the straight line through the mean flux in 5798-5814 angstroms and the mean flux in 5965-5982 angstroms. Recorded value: 0.86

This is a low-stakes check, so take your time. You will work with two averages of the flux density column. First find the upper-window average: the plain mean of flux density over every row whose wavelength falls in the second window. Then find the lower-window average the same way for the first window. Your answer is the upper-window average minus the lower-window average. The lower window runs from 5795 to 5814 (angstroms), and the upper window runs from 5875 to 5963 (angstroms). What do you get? -1.0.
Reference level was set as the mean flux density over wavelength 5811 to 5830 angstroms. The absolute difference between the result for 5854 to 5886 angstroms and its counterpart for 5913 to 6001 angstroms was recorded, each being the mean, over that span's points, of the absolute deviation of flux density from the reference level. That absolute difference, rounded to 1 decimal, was 0.0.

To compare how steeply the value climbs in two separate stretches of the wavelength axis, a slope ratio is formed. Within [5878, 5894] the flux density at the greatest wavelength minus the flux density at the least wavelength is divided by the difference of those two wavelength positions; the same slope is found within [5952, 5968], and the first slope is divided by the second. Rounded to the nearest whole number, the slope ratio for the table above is -24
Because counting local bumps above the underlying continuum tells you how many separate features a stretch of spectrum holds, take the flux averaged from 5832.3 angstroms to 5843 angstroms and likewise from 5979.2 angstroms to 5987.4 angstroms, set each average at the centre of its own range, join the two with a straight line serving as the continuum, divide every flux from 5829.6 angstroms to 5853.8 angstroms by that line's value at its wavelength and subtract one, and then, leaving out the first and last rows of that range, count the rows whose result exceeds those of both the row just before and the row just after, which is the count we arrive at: 3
